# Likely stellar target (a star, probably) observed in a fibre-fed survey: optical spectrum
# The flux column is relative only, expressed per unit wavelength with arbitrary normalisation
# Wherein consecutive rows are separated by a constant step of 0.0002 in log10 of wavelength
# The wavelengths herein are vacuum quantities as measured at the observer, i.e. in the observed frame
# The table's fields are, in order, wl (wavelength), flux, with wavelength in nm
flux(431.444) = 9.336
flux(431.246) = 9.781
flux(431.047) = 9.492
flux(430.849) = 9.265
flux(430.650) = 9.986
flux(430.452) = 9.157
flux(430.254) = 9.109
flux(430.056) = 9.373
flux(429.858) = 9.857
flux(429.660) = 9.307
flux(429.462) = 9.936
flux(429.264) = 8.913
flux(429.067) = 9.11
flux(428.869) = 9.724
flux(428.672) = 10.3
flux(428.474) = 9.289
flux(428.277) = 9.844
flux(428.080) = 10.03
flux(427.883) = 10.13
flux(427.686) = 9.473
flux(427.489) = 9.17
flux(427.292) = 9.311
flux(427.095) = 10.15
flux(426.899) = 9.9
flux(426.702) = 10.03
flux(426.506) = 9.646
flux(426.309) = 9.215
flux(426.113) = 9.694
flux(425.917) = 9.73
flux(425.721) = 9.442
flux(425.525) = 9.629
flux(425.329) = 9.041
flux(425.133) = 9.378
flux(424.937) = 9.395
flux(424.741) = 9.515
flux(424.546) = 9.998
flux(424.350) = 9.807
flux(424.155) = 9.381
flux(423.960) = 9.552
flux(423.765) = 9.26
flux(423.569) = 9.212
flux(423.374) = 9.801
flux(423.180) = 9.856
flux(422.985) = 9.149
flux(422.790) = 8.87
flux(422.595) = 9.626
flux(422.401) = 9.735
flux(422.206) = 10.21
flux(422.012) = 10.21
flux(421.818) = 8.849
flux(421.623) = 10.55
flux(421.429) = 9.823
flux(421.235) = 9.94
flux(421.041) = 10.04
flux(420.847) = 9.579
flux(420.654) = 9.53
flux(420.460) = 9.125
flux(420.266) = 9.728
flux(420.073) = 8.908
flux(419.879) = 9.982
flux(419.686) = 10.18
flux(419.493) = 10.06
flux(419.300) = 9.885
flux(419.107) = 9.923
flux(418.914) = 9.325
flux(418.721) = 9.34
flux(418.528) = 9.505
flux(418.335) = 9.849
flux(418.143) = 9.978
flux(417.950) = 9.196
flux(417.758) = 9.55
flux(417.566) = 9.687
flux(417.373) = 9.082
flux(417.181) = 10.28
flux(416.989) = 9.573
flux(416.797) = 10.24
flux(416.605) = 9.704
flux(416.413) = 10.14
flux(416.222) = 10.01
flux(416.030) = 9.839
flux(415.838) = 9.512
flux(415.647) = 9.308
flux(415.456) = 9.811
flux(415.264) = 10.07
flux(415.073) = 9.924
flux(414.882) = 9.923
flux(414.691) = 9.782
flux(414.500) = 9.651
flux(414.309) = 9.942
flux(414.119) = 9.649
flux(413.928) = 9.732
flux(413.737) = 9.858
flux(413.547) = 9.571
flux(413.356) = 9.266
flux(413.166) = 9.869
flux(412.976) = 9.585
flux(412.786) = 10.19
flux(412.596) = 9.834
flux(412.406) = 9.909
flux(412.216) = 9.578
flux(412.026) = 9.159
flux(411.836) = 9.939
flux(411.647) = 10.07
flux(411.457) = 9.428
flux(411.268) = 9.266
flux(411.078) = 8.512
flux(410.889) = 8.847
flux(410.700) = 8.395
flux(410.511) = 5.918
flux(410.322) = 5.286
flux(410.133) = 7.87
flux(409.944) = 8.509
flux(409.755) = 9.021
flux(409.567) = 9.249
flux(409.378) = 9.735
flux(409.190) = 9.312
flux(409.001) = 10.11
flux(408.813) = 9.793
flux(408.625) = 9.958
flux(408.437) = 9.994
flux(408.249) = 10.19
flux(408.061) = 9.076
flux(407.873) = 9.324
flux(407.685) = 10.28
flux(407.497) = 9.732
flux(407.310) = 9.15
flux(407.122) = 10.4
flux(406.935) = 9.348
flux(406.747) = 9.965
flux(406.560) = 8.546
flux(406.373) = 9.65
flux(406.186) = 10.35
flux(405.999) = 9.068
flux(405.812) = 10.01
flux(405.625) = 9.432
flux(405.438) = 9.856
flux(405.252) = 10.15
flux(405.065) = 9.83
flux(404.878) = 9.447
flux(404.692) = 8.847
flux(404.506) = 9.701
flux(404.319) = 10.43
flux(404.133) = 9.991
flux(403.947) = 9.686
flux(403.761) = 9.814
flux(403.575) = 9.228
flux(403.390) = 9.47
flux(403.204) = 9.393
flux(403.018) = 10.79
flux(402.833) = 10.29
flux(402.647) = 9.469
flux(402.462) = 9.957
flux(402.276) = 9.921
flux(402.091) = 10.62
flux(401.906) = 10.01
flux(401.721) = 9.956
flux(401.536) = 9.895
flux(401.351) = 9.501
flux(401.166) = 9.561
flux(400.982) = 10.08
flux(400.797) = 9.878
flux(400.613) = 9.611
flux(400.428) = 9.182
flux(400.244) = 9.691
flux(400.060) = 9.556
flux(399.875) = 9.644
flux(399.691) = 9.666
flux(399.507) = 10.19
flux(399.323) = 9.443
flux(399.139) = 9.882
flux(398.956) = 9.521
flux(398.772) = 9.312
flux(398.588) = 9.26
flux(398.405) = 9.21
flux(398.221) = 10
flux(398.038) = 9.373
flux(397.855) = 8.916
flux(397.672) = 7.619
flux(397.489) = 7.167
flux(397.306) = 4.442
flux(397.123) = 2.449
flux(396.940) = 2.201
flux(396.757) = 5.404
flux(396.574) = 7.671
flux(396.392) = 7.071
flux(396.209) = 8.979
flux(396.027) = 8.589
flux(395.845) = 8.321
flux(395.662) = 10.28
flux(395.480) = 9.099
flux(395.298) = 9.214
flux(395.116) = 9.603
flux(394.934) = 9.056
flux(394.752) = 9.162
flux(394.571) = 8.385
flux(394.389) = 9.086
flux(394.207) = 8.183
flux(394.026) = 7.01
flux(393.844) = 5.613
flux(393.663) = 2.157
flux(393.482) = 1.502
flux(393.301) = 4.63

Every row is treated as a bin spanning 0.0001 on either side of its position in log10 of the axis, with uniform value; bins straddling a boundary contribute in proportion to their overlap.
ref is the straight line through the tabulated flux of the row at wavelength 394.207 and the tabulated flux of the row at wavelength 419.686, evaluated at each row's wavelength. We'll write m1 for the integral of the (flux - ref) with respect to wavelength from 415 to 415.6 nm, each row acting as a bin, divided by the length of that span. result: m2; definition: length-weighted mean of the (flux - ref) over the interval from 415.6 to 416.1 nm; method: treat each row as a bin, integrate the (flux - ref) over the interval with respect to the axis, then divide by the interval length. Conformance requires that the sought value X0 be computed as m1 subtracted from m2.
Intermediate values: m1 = 0.05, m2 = -0.3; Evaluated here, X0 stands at -0.4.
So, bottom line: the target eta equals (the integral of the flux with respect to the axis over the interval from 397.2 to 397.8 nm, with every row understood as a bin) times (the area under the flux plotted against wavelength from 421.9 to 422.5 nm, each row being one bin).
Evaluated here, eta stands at 23.4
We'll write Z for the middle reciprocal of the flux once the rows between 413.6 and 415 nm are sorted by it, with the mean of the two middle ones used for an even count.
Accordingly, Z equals 0.102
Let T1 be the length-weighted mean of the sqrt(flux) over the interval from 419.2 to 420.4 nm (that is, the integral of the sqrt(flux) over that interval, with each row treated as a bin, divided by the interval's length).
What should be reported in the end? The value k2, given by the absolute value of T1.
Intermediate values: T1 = 3.1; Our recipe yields 3.1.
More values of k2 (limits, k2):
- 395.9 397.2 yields 2.4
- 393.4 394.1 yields 1.9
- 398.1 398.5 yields 3.1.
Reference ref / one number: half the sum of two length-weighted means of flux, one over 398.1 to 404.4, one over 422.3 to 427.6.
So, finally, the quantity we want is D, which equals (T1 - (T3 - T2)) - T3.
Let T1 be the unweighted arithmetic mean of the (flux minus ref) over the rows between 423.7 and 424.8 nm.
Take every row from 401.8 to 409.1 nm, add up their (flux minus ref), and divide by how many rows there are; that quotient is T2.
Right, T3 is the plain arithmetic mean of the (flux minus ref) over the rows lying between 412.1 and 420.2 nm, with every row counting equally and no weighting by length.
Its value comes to -0.12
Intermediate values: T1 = -0.07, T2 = 0.13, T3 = 0.09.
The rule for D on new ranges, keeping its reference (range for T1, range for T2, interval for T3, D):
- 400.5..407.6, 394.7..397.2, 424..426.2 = -1.68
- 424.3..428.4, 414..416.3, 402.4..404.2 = -0.19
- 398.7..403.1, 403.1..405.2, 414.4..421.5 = -0.02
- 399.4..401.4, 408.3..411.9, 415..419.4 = -0.86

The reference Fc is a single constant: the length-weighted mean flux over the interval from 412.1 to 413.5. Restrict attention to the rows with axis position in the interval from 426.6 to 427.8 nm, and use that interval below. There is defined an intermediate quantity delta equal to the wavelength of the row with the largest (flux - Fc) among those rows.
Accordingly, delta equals 427.095 nm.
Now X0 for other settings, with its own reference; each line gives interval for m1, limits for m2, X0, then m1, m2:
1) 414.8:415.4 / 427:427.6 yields -1.4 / 0.14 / -1.2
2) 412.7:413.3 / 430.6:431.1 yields -1.7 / 0.18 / -1.5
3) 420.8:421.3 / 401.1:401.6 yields 1.3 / -0.41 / 0.9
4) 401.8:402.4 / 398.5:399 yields -0.6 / 1.36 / 0.8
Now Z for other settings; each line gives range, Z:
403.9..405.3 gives 0.102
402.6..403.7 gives 0.106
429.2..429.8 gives 0.107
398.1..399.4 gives 0.106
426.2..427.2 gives 0.101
